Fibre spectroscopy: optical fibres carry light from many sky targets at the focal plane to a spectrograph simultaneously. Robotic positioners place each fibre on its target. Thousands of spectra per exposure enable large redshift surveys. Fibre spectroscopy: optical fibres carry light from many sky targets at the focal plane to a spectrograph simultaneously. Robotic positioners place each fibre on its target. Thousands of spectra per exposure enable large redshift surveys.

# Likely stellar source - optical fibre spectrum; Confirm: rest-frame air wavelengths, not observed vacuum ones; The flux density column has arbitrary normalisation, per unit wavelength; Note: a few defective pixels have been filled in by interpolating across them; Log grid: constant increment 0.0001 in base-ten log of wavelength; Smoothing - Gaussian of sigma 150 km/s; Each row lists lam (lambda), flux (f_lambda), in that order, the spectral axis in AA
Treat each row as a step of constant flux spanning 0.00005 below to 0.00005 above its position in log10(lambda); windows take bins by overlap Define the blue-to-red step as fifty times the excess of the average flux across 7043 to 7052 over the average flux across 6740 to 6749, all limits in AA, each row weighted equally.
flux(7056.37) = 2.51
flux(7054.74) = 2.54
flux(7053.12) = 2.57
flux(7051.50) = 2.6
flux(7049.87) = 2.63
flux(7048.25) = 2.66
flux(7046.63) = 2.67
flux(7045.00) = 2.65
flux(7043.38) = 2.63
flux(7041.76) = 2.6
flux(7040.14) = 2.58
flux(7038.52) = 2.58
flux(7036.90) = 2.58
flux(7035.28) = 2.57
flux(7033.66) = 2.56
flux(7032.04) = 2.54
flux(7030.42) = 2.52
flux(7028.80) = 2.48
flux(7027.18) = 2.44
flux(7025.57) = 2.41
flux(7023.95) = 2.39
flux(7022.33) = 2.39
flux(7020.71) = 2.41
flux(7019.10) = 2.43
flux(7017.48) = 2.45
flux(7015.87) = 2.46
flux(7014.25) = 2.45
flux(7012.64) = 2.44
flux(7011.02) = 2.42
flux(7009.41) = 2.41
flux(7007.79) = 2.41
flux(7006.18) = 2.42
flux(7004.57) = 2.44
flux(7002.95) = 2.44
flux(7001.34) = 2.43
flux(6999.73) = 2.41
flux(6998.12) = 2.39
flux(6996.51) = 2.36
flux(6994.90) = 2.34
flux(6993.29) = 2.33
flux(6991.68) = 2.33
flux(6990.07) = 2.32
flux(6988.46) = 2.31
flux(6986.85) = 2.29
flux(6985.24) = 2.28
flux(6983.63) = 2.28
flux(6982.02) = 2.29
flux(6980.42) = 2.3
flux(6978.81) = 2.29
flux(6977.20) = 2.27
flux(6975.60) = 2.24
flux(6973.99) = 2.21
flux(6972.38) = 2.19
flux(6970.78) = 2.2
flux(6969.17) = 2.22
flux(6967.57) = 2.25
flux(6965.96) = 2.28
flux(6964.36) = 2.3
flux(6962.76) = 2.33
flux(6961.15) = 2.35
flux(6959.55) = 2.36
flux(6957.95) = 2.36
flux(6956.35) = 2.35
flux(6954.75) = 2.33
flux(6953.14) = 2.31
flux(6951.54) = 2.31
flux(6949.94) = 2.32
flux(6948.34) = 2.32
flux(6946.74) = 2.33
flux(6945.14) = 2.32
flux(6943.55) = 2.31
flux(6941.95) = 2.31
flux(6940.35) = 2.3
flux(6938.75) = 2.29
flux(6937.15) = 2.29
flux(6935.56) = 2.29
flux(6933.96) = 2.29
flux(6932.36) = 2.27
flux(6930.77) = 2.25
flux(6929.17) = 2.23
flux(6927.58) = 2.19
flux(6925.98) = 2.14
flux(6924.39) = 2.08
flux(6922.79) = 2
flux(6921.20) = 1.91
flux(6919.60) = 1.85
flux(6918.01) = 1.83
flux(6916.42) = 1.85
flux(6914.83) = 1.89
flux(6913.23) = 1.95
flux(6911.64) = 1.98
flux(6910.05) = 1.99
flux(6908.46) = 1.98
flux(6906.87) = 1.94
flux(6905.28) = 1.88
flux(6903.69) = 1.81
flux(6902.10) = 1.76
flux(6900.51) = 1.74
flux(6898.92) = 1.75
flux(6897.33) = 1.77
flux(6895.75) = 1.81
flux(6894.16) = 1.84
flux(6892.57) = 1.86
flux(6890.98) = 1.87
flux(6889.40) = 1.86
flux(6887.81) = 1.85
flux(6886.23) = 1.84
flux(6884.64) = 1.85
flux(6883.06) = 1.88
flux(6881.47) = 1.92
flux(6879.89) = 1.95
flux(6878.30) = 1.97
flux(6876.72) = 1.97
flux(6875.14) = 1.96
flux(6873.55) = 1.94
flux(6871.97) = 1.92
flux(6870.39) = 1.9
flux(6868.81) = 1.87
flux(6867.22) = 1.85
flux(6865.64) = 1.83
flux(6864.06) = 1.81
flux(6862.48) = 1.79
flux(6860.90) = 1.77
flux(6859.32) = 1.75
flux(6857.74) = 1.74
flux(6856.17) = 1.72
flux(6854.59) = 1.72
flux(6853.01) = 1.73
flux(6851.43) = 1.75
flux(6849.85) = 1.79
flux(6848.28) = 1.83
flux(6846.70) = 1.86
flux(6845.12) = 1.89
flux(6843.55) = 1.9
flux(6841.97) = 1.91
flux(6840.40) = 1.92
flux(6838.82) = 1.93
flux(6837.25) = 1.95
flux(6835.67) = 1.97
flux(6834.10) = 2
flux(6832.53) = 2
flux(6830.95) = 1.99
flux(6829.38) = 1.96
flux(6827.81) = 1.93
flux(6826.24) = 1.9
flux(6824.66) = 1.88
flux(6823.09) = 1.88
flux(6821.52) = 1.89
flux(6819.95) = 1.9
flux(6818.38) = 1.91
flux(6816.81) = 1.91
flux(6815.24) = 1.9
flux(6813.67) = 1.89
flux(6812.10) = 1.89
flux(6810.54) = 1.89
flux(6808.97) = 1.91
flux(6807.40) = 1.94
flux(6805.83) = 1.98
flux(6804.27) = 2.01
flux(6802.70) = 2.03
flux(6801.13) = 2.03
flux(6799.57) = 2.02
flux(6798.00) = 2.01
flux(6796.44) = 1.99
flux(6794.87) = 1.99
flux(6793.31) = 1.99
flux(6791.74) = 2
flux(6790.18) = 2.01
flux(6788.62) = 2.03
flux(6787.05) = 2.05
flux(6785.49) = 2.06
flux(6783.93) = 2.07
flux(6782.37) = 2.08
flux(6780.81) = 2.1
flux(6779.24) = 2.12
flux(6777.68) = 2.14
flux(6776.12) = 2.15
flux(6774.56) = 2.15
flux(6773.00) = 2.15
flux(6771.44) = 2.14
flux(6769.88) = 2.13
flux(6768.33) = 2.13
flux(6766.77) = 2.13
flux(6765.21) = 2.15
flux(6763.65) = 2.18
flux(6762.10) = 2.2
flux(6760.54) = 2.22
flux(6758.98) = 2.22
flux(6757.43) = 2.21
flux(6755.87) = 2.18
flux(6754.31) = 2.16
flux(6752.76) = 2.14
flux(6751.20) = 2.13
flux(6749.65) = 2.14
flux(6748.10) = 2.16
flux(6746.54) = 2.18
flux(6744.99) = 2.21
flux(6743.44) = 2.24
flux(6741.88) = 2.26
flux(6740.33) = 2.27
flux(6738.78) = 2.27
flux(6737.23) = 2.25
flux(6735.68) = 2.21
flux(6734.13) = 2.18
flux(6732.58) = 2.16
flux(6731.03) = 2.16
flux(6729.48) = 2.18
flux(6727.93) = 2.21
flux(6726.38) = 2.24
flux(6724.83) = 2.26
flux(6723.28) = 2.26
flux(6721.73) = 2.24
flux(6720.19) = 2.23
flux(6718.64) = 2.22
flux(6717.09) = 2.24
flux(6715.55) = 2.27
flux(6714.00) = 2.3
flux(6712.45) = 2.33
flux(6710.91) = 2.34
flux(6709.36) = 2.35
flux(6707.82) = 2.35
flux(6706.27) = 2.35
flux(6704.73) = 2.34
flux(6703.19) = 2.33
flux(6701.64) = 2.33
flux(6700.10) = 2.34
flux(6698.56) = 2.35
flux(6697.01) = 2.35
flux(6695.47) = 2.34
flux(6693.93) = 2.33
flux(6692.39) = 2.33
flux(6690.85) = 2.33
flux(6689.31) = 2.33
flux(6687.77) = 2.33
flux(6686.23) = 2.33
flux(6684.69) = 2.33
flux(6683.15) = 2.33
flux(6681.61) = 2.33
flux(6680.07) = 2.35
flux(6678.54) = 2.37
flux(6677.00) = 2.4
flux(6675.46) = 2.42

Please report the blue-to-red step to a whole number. 21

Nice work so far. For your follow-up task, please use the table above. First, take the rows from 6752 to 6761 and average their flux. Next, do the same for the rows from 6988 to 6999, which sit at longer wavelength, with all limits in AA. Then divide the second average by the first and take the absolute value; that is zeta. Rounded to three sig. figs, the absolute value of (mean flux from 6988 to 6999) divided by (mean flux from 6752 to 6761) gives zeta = 1.07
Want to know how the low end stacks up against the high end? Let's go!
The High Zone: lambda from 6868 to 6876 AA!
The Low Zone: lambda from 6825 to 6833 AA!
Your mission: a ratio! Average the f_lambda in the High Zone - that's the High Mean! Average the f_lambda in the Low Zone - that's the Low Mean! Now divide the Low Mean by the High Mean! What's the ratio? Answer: 1.02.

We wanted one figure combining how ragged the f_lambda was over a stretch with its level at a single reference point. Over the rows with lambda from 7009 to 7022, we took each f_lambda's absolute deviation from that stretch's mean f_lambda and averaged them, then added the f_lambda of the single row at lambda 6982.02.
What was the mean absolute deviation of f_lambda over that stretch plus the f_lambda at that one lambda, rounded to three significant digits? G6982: 2.31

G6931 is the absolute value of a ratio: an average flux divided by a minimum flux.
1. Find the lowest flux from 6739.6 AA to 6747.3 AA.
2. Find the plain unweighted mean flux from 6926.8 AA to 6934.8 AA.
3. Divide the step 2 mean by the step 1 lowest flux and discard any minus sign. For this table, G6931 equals 1.03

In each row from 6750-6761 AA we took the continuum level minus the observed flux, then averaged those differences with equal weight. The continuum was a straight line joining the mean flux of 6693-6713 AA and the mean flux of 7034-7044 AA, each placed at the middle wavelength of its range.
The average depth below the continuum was 0.20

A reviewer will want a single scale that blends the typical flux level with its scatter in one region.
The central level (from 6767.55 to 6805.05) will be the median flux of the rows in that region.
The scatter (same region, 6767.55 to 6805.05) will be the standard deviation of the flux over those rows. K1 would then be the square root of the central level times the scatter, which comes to 0.35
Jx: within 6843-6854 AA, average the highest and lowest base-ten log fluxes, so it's 0.26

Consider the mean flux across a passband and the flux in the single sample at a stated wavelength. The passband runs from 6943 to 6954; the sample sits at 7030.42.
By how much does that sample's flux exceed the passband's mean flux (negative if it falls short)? 0.2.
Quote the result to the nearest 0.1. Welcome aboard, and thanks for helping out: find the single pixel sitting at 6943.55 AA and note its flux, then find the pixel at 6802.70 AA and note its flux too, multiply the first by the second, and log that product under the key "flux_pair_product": 4.7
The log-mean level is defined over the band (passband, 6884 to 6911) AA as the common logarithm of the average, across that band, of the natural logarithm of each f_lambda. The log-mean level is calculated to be -0.21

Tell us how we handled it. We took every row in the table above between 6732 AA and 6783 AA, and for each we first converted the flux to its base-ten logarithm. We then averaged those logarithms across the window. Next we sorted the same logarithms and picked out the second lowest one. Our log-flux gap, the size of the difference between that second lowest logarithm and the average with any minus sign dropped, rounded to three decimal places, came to 0.015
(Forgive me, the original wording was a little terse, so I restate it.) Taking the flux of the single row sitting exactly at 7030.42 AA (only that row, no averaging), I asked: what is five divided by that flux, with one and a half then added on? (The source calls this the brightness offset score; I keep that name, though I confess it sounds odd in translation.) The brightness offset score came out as 3.48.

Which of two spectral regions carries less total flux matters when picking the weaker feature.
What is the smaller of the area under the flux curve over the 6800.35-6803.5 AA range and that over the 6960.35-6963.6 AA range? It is 6.4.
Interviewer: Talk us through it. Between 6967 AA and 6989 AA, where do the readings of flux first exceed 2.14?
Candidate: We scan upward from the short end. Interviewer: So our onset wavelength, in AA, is 6967.57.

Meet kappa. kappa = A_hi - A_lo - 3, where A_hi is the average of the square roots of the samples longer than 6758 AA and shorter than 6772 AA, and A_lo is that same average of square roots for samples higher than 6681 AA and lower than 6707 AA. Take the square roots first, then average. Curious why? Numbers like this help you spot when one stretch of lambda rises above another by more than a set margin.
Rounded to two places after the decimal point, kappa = -3.06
